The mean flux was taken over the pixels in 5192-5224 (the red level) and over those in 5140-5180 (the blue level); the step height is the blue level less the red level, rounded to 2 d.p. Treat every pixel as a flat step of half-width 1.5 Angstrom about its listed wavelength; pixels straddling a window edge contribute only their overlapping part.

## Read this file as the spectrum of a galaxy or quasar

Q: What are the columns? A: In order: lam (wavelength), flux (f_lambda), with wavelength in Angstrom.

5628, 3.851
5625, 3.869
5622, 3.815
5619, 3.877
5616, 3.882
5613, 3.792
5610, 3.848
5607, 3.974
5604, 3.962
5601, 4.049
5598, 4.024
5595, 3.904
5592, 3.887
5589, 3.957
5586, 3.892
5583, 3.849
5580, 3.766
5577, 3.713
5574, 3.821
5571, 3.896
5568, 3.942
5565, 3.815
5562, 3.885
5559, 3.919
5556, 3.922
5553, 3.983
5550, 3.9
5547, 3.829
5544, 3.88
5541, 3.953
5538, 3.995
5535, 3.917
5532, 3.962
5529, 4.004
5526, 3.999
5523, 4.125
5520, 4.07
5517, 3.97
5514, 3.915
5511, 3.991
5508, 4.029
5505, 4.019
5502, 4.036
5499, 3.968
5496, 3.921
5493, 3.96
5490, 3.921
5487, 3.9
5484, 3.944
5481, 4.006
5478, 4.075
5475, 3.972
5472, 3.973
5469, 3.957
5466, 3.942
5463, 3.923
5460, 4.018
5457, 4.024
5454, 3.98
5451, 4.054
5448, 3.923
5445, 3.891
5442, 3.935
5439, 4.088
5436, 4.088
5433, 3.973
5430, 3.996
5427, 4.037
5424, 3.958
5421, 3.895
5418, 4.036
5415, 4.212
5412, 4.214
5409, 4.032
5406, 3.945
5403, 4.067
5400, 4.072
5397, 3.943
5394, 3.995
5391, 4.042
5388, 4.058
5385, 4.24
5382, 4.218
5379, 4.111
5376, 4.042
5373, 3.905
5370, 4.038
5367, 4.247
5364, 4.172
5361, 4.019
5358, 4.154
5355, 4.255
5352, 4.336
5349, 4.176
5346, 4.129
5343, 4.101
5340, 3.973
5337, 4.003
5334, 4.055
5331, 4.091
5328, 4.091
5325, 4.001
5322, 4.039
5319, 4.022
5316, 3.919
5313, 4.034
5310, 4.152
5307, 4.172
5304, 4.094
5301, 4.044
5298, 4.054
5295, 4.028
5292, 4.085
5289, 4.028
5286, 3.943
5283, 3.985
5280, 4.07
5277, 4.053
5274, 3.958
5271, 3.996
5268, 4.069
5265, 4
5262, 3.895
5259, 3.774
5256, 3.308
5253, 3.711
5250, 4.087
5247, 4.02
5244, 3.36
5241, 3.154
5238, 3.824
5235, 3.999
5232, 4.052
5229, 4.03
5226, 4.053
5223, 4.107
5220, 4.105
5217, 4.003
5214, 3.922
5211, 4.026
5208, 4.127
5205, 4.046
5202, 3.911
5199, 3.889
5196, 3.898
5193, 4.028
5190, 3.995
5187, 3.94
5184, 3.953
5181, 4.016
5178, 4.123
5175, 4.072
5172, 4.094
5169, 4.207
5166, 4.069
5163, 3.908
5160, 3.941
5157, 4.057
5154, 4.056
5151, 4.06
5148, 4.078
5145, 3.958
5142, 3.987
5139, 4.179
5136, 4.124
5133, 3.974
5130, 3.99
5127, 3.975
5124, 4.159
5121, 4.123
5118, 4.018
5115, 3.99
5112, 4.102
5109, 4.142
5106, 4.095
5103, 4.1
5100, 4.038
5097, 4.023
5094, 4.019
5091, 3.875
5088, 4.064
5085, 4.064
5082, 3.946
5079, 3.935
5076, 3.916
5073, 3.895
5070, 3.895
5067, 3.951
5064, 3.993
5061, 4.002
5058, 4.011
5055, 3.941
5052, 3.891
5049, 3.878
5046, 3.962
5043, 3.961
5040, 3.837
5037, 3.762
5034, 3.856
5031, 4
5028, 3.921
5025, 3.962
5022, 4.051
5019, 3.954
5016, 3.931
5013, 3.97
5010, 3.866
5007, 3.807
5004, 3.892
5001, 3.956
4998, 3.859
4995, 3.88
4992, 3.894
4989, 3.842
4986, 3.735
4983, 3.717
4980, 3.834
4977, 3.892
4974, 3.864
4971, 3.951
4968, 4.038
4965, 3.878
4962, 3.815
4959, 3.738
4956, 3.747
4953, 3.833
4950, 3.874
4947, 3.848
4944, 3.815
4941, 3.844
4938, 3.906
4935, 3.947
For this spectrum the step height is 0.04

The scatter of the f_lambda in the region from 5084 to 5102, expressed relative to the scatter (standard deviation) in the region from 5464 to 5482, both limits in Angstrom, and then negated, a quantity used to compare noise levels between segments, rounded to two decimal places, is -1.48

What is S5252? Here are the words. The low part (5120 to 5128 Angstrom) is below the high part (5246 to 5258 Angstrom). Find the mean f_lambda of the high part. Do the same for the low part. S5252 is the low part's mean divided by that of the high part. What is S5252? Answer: 1.08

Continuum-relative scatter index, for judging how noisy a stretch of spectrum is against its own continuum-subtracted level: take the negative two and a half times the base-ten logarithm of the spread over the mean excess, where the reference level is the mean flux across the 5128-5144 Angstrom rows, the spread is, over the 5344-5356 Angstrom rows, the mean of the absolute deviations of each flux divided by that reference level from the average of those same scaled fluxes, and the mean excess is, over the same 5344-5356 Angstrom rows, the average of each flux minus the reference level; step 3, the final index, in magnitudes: 2.5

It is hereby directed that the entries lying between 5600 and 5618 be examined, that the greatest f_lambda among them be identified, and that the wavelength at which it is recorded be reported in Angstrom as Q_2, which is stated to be 5601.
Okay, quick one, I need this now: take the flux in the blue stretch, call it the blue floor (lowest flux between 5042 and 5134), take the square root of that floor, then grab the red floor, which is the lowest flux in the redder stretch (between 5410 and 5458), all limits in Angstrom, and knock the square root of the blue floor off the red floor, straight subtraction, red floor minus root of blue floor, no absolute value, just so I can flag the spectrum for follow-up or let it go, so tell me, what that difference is 1.92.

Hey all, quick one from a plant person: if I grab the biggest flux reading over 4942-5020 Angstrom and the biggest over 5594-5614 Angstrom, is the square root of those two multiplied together 4.04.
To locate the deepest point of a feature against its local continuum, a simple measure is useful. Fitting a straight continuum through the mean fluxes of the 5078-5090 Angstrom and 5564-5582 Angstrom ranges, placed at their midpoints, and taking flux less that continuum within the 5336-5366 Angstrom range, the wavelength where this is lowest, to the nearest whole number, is 5340 Angstrom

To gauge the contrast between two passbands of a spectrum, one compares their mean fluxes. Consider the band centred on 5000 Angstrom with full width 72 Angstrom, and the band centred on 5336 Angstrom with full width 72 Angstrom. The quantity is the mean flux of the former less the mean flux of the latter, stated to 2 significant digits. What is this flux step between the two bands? -0.20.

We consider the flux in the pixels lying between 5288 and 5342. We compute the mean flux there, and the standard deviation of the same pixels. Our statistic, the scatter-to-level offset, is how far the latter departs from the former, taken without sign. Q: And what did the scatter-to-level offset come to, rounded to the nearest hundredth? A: 3.99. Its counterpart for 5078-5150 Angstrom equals 3.96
